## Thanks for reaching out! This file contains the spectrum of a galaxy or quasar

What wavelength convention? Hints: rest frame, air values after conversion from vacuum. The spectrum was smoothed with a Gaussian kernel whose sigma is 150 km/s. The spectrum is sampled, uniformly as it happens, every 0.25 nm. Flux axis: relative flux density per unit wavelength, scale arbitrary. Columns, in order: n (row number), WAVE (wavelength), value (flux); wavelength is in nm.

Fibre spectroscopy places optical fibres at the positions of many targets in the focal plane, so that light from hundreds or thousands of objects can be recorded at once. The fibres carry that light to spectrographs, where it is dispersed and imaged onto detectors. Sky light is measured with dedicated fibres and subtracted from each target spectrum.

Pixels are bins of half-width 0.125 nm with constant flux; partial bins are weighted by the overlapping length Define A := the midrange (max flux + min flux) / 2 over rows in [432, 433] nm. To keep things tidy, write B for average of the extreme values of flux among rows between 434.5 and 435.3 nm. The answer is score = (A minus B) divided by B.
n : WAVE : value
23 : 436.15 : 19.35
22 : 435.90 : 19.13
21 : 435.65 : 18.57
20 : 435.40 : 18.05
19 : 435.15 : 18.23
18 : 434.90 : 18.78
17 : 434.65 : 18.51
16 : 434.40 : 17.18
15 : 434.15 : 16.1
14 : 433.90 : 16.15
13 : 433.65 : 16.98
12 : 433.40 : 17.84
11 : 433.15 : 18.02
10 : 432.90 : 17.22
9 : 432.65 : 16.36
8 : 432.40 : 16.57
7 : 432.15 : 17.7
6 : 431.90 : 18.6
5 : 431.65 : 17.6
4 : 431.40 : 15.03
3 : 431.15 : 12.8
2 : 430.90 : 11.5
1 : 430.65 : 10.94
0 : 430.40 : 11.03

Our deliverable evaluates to -0.08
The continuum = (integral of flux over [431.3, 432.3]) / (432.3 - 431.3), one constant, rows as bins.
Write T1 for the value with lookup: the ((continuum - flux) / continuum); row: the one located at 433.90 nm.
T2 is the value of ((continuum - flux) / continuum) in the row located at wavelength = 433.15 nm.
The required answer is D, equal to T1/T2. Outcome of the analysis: -1.5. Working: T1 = 0.06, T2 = -0.043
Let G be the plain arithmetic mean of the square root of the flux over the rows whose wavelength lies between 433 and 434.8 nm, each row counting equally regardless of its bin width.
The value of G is 4.15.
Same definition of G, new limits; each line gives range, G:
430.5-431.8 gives 3.67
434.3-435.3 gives 4.26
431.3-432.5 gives 4.13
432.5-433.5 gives 4.17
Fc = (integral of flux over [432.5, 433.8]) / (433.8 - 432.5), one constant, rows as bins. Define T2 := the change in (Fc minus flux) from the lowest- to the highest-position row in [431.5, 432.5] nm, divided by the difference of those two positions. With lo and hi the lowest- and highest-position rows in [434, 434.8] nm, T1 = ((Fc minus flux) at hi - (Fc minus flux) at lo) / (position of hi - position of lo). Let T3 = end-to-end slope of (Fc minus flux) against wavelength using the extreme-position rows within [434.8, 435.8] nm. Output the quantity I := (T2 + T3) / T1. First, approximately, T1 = -5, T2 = 1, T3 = 0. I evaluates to 0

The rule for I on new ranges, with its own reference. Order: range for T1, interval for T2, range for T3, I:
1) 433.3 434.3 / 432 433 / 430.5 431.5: -2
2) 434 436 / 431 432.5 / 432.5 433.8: 2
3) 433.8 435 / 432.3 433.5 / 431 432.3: 2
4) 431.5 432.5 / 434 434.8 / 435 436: -4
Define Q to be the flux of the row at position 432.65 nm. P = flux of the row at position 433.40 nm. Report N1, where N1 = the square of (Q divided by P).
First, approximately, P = 17.84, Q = 16.36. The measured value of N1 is 0.8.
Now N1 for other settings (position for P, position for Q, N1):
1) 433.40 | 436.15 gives 1.2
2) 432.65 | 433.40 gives 1.2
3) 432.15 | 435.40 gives 1.0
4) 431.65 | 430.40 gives 0.4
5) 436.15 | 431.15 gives 0.4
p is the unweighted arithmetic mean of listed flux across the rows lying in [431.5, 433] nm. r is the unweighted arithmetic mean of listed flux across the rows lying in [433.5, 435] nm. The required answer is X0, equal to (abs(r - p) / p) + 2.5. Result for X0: 2.50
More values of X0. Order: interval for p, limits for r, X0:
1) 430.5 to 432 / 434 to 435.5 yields 2.74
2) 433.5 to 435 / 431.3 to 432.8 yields 2.52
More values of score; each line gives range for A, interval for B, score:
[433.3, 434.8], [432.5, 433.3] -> 0.01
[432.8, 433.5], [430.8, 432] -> 0.17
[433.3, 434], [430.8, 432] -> 0.13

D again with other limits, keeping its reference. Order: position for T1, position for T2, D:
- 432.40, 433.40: -1.2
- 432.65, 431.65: -2.8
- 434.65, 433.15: 1.7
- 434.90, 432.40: -2.2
